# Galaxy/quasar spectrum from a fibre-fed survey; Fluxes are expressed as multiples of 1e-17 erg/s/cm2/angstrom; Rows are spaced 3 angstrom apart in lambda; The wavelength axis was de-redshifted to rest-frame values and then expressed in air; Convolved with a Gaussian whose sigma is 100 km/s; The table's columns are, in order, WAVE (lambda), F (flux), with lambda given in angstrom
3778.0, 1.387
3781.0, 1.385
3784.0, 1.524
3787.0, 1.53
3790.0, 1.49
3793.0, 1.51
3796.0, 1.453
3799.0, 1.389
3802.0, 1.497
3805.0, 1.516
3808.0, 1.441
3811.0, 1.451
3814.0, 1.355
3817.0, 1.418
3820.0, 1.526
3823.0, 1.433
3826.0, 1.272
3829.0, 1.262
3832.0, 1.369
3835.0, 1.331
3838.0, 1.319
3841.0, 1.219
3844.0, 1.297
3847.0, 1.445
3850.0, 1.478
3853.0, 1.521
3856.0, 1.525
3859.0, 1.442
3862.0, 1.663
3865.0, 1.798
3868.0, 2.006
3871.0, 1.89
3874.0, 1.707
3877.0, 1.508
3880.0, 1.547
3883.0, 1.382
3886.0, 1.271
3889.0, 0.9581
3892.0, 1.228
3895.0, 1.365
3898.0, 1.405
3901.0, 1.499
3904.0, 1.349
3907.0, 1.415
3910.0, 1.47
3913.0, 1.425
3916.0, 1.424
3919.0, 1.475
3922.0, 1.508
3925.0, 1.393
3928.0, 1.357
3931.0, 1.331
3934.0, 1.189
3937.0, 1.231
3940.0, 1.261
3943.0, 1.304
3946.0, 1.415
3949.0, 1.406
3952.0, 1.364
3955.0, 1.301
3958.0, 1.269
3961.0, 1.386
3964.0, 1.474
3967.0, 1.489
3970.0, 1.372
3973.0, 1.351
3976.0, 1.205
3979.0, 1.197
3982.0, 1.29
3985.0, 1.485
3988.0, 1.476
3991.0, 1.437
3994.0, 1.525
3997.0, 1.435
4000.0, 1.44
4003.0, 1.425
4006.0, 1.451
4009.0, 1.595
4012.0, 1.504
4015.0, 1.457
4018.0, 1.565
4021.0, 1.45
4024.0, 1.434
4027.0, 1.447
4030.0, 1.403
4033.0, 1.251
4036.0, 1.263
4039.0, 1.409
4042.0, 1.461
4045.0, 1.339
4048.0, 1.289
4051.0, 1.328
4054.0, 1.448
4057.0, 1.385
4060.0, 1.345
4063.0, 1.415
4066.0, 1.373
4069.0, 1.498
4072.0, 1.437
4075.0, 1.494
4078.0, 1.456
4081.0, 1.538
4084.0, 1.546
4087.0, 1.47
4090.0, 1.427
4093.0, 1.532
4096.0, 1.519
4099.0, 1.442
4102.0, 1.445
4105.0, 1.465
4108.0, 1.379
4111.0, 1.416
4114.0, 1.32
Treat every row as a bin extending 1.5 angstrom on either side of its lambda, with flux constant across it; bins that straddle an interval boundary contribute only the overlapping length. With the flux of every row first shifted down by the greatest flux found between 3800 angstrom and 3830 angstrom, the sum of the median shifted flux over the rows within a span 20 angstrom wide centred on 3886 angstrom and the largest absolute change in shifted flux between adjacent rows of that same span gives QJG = 0.15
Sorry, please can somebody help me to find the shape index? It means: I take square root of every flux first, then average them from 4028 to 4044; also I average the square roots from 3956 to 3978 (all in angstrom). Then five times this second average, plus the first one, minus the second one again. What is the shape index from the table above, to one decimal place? 5.8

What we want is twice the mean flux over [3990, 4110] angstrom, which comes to 2.88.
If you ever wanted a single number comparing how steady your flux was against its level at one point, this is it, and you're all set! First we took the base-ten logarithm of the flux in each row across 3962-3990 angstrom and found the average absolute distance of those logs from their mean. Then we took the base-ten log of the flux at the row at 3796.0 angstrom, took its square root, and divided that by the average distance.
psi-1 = 12.8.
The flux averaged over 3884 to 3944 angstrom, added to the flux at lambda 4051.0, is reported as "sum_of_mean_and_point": 2.67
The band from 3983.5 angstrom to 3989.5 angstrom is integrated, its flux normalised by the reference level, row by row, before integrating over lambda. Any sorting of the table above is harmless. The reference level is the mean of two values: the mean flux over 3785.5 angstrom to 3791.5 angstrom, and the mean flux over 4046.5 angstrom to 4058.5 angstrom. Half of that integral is 3.09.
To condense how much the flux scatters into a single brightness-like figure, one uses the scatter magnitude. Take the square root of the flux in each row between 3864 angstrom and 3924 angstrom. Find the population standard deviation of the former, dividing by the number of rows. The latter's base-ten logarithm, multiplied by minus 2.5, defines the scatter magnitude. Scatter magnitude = 2.57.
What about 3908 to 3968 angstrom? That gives 3.54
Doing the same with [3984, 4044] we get 3.70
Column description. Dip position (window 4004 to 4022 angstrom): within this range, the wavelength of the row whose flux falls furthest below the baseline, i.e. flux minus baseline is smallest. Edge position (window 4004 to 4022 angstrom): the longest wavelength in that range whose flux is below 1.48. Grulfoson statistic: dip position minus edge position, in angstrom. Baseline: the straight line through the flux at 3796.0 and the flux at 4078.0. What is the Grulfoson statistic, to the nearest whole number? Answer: 0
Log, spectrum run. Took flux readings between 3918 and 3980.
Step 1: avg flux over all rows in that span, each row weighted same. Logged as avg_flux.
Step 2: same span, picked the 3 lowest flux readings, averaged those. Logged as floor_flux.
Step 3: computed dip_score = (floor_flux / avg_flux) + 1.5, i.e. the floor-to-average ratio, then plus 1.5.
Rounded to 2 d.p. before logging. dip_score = 2.39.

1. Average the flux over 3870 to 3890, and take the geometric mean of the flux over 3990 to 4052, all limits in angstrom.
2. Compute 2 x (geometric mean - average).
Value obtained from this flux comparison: -0.09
